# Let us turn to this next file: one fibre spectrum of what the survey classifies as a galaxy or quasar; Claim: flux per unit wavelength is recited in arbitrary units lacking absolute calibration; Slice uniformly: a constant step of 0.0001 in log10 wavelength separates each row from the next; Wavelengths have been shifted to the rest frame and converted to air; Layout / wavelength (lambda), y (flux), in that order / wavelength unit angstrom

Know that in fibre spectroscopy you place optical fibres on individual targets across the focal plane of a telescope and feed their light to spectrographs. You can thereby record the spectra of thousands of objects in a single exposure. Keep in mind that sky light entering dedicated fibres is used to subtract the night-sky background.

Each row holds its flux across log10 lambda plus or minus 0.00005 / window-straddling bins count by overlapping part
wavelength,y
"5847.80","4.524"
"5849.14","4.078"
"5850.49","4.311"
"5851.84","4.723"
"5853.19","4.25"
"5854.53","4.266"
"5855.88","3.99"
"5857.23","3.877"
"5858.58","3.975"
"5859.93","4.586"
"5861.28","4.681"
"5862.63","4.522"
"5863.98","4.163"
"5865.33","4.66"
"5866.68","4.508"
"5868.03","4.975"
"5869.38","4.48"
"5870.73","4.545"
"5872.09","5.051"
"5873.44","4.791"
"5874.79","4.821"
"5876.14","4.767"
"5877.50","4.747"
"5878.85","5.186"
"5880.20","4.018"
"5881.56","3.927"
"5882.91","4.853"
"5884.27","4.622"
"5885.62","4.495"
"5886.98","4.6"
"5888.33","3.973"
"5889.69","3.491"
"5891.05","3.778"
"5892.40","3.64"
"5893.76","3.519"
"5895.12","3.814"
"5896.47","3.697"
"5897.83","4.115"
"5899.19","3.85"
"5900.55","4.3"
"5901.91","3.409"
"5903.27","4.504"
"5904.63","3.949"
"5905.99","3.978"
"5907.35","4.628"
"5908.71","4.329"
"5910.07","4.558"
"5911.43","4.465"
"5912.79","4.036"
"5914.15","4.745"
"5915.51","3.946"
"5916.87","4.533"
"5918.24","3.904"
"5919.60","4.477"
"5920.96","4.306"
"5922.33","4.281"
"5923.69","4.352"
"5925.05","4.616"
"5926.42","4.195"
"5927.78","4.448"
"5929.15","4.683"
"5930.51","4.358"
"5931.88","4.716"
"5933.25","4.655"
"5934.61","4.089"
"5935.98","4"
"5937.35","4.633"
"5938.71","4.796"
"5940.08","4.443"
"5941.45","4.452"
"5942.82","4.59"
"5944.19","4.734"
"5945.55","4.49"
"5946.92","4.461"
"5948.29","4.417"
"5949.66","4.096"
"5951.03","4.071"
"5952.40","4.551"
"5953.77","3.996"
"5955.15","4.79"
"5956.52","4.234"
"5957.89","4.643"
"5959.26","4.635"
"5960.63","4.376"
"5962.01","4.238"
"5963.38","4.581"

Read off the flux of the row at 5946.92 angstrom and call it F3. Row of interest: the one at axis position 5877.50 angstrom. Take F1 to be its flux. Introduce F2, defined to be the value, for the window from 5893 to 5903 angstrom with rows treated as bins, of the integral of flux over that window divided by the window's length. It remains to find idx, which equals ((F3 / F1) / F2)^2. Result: 0.06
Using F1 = 4.747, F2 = 3.8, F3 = 4.461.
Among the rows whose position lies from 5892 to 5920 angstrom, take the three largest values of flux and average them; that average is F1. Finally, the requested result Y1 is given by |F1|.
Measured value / 4.64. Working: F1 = 4.64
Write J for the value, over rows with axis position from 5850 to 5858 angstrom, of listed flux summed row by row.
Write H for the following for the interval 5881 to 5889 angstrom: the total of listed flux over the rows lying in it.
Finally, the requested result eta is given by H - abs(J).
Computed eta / 1.1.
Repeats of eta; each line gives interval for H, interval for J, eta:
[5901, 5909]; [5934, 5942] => -1.6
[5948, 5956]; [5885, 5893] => 1.9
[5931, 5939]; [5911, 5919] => 1.3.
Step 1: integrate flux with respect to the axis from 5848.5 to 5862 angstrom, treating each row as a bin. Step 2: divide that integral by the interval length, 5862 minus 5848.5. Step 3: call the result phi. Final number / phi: 4.27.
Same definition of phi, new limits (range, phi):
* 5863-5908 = 4.30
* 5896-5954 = 4.33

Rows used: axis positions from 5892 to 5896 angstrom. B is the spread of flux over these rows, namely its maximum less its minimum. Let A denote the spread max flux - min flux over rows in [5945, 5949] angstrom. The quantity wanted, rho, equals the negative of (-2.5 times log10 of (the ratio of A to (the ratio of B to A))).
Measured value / -4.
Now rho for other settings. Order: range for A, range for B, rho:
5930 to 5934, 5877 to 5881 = -2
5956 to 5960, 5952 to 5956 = -2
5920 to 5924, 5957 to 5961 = -4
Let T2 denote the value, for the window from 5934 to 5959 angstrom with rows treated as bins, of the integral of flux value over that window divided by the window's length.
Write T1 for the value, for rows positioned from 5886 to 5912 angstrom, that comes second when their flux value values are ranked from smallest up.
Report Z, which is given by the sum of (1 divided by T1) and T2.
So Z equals 4.71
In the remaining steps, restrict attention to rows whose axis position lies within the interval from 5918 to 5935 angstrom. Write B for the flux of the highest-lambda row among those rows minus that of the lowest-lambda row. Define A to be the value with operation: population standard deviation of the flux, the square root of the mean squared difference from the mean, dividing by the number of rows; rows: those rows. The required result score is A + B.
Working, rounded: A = 0.23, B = 0.2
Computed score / 0.4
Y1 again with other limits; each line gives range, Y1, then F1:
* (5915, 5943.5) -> 4.73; 4.73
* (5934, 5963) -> 4.77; 4.77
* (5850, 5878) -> 4.95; 4.95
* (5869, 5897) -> 5.03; 5.03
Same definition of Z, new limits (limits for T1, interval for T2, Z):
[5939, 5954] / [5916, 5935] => 4.65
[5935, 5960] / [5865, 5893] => 4.72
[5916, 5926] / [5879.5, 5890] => 4.51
